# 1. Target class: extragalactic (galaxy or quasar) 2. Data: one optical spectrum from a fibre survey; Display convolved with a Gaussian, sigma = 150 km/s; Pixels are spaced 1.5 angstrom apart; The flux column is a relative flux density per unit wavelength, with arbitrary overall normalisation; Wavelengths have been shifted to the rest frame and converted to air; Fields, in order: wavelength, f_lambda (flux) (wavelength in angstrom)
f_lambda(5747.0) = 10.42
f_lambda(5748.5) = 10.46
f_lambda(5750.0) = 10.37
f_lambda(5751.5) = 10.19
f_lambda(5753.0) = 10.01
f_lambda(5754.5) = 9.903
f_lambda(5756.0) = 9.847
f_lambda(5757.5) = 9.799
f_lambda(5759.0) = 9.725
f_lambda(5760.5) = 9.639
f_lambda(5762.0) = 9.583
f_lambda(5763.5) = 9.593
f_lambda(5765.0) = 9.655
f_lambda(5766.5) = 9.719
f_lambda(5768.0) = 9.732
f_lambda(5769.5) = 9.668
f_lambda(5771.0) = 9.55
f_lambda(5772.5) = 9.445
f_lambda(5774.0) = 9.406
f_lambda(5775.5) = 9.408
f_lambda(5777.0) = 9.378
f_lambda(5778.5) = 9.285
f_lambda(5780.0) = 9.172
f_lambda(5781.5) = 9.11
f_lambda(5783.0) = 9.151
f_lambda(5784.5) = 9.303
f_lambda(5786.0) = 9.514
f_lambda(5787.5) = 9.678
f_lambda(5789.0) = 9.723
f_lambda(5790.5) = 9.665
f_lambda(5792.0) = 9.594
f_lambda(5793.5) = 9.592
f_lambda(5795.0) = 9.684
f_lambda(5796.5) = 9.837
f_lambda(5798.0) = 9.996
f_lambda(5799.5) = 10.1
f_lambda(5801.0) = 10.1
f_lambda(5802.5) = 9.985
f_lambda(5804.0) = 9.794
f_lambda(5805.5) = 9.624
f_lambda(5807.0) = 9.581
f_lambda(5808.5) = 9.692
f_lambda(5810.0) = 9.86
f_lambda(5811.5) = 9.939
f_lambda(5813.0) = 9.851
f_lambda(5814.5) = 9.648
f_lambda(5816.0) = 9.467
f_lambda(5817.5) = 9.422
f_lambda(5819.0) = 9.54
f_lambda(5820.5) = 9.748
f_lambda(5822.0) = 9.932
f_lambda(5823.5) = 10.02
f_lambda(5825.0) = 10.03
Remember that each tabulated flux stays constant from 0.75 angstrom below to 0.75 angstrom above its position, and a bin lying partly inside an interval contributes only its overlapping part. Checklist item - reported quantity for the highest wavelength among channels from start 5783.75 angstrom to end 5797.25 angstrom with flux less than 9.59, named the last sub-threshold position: 5786.0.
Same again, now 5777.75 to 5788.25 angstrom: 5786.0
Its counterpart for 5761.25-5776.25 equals 5775.5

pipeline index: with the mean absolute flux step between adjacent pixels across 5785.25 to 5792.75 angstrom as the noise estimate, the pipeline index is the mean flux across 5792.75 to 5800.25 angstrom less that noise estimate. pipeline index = 9.76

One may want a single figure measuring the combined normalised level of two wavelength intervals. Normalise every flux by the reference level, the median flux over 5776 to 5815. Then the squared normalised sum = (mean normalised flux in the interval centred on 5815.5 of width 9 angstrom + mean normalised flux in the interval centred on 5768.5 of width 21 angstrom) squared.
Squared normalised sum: 3.94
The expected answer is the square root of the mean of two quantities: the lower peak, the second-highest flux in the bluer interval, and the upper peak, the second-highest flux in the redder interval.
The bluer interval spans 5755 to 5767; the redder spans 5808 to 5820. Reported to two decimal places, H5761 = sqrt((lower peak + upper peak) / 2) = 3.14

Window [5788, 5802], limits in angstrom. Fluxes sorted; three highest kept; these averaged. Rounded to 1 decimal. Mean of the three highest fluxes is 10.1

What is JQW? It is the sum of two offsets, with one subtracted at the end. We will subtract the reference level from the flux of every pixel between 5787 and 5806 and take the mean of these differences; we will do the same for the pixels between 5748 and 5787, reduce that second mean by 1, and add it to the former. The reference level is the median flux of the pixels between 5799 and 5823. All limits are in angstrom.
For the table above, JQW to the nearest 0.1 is -1.1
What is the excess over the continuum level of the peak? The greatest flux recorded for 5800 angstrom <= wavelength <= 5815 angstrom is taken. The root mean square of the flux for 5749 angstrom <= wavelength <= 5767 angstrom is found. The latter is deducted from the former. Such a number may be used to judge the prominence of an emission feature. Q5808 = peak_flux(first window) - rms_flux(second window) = 0.3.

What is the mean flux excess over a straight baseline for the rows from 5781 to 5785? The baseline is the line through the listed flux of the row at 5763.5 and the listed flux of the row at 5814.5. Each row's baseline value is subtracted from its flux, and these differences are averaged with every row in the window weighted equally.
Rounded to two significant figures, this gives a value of -0.43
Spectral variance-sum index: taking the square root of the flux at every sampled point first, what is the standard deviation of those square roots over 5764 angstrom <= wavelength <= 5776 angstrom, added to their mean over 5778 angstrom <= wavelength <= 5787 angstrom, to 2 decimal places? 3.06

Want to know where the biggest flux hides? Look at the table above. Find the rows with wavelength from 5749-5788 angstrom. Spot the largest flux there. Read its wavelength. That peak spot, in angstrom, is 5750.0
